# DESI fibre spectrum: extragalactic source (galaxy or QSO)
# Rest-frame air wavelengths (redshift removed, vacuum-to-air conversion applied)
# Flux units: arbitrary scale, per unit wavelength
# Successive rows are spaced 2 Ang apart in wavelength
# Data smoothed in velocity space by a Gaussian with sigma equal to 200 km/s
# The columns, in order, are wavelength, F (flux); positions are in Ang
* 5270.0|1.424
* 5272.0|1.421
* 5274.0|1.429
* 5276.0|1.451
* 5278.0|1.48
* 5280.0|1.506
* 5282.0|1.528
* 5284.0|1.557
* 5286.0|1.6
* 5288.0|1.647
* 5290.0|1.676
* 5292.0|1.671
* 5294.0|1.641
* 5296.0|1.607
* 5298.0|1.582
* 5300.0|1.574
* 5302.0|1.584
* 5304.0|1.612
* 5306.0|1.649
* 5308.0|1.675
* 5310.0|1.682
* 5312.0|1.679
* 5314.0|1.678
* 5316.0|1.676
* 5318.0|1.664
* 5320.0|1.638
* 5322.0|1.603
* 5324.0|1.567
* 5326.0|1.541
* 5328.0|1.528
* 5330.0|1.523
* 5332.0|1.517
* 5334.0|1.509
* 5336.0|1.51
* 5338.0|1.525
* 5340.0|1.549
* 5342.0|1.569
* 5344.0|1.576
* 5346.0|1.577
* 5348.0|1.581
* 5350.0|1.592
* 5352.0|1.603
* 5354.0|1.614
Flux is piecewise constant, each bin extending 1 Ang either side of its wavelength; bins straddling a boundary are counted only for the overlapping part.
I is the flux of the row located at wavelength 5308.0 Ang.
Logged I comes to 1.675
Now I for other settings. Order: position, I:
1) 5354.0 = 1.614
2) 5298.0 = 1.582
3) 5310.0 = 1.682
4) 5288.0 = 1.647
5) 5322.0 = 1.603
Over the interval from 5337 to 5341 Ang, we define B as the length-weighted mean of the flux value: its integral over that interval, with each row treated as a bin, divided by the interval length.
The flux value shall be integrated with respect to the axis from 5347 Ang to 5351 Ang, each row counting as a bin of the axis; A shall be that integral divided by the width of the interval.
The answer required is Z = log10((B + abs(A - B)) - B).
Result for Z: -1.31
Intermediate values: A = 1.59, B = 1.54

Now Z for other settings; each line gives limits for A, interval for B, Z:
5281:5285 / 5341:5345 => -1.52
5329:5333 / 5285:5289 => -0.99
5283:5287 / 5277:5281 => -1.07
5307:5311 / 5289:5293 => -2.30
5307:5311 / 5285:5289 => -1.26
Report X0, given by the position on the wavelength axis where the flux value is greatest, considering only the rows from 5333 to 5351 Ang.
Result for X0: 5350.0 Ang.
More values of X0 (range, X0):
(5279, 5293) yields 5290.0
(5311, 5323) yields 5312.0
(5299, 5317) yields 5310.0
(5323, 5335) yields 5324.0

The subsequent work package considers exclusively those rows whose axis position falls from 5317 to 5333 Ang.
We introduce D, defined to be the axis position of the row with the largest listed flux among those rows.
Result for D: 5318.0 Ang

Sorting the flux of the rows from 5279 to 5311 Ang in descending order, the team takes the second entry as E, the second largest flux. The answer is 1.676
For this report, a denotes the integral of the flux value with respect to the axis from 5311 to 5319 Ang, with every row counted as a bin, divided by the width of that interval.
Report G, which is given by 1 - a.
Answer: -0.67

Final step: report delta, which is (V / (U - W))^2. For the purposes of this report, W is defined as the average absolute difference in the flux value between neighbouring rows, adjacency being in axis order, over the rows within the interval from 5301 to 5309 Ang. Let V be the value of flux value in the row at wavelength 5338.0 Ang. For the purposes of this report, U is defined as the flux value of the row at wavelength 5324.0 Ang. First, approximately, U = 1.567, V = 1.525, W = 0.030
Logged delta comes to 0.98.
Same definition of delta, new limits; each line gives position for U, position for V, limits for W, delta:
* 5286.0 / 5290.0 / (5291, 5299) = 1.14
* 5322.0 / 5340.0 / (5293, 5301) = 0.96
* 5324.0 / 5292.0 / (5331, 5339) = 1.15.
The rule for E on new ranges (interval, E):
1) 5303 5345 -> 1.679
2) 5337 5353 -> 1.592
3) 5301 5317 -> 1.679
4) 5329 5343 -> 1.549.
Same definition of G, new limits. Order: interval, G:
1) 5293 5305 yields -0.60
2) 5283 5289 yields -0.60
